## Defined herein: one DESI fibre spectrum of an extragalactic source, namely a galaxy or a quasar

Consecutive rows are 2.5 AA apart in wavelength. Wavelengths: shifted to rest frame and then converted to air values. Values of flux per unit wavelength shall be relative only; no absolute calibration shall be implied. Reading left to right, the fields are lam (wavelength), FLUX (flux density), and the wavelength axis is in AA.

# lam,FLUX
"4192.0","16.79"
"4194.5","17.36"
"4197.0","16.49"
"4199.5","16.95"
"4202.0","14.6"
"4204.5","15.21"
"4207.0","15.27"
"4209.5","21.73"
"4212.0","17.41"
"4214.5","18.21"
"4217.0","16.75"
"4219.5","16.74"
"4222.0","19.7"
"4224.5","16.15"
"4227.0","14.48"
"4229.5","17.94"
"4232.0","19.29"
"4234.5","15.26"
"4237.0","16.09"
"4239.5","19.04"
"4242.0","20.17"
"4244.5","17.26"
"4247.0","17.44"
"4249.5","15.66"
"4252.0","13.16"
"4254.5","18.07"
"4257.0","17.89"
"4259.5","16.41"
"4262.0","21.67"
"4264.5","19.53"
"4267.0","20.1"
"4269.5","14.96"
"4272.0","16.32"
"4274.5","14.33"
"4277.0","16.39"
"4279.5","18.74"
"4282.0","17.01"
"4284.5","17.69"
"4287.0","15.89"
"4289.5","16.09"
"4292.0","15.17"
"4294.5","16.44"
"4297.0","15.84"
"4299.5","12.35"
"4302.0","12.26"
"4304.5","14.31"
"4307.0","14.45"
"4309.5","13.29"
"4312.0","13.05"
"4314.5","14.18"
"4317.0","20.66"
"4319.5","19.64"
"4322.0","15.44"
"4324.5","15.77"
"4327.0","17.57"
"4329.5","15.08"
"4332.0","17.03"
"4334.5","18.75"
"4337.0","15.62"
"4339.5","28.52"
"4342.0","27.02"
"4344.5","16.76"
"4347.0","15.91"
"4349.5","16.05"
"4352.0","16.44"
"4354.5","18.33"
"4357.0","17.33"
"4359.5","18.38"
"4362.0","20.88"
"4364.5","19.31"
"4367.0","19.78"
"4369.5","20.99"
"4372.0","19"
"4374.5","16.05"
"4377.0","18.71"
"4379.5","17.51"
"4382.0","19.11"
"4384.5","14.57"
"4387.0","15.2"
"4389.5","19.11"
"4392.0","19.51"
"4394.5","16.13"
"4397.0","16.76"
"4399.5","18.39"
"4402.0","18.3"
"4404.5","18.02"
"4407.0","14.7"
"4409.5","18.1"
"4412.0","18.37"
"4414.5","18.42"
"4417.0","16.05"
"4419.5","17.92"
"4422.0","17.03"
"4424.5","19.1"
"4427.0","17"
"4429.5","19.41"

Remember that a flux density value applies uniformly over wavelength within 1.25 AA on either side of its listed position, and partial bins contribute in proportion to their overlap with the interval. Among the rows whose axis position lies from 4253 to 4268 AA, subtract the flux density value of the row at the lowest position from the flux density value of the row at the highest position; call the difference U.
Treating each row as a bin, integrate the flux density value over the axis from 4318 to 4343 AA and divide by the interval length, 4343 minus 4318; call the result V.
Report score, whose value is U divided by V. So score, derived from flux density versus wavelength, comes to 0.11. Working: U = 2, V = 19.0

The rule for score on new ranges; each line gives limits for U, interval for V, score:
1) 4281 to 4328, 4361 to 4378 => 0.03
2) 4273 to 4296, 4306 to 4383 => 0.12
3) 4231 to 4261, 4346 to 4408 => -0.16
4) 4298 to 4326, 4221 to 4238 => 0.20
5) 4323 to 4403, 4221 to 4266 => 0.14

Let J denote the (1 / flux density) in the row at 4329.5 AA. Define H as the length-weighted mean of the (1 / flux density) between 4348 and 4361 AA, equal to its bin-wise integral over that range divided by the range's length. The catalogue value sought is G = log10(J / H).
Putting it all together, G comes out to 0.06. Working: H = 0.058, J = 0.066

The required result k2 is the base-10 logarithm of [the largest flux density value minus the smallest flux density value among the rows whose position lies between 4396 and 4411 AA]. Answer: 0.57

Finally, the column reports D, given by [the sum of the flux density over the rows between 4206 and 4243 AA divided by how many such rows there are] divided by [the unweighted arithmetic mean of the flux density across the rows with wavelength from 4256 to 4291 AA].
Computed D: 1.01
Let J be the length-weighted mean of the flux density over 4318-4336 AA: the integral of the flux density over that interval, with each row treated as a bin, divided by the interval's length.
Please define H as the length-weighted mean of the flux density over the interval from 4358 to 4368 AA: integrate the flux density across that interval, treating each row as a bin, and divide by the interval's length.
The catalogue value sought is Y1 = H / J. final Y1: 1.14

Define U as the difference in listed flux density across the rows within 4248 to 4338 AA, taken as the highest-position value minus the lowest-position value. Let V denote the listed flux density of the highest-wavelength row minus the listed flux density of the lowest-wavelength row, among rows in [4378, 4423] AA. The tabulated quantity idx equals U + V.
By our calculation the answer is -0.5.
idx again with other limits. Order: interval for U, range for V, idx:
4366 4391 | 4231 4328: -2.4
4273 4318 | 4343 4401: 8.0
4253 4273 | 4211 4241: -0.1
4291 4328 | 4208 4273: -3.0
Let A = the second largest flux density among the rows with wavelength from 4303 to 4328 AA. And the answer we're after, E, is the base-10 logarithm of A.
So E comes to 1.29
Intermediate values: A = 19.64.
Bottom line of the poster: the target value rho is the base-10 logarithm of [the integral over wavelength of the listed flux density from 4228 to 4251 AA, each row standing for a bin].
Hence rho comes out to 2.60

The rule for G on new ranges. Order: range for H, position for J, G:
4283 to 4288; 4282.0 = -0.01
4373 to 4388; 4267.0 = -0.08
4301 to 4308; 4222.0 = -0.16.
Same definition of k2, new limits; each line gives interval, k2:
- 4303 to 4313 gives 0.15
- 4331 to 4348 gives 1.11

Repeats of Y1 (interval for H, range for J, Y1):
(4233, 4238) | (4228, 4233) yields 0.86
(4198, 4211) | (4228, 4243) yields 0.94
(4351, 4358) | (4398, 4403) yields 0.95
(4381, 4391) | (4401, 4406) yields 0.95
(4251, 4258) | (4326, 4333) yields 1.00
